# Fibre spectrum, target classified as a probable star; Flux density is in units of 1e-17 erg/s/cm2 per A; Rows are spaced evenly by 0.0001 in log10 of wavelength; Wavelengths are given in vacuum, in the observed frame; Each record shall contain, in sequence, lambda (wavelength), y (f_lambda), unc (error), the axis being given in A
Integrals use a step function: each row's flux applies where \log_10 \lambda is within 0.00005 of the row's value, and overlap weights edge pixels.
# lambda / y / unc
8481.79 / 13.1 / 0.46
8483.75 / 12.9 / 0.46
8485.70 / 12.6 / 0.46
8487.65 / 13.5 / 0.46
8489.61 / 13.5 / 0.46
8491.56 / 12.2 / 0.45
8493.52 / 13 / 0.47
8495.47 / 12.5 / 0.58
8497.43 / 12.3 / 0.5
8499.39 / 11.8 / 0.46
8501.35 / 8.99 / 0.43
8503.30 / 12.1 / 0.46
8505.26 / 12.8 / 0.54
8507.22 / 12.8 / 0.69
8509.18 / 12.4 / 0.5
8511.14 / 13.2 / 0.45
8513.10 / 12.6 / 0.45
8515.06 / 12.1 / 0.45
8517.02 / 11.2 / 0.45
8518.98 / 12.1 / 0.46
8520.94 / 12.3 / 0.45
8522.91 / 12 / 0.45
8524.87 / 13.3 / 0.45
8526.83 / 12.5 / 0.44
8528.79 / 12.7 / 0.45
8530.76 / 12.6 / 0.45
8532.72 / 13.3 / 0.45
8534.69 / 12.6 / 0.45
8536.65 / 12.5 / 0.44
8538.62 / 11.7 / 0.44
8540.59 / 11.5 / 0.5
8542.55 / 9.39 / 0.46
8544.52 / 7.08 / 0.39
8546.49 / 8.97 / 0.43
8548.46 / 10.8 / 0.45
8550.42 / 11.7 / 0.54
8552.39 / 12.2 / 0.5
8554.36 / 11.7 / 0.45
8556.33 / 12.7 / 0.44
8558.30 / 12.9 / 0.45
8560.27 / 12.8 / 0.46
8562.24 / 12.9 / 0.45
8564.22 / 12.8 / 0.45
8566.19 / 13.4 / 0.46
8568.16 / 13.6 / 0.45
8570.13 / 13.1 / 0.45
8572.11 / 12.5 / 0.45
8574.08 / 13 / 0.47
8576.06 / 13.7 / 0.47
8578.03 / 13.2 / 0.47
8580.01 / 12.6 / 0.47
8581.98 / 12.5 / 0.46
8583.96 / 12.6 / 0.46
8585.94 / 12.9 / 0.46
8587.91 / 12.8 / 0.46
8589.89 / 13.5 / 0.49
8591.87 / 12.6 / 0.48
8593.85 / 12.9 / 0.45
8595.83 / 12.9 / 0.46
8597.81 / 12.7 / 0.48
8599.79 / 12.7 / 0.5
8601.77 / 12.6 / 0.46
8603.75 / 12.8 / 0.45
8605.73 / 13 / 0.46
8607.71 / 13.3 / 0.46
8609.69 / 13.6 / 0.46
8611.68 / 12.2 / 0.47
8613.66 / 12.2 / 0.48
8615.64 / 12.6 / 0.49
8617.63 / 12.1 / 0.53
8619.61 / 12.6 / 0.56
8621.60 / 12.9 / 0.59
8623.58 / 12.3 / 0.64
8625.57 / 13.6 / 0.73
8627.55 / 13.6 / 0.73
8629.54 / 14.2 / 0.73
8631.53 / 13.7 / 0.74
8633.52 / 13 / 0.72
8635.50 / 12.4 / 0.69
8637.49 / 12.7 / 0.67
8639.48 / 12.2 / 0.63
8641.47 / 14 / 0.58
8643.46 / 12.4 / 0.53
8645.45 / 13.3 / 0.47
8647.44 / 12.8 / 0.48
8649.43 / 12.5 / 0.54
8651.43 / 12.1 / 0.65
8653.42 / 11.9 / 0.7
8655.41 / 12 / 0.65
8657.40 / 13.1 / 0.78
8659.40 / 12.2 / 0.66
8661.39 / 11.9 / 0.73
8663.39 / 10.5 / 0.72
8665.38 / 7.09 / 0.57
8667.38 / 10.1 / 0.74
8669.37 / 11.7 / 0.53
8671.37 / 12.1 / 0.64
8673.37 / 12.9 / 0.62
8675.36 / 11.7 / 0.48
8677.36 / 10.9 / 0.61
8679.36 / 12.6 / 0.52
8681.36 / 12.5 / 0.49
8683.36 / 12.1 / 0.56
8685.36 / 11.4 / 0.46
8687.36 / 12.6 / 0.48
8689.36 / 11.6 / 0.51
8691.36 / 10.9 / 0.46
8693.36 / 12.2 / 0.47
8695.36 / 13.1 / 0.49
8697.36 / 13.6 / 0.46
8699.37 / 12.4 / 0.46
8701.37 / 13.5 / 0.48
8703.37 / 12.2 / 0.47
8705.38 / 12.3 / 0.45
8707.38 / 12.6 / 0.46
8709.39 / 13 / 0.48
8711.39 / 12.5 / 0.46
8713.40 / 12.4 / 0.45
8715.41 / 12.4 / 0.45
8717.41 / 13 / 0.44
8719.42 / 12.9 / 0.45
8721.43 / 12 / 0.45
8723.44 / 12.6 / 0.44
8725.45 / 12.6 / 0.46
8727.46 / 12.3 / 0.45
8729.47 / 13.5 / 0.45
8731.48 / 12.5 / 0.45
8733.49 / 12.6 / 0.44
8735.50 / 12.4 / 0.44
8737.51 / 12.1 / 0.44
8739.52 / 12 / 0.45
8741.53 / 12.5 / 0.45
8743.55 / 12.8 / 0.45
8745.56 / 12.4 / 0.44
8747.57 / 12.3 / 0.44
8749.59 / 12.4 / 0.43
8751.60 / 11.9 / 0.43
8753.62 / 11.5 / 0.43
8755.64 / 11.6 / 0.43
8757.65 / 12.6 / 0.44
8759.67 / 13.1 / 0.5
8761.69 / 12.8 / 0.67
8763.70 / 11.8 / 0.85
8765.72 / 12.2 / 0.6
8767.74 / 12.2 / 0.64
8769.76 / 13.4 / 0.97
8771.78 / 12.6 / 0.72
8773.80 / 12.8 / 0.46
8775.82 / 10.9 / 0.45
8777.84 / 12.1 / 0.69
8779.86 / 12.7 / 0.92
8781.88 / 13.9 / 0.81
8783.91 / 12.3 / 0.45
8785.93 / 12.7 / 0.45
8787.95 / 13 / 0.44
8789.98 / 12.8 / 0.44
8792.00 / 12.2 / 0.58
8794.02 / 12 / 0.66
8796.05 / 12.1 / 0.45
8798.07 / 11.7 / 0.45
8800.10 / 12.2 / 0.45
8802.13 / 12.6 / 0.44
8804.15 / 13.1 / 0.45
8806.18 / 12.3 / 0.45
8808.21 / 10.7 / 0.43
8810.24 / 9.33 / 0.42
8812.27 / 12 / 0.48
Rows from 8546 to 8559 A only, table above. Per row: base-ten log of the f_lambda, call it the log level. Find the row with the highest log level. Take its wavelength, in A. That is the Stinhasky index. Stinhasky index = 8558.30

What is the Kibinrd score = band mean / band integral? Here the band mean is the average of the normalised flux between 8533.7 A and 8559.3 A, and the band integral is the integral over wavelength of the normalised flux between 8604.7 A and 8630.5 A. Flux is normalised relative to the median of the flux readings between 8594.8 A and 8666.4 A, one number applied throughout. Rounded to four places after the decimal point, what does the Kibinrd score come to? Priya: 0.0336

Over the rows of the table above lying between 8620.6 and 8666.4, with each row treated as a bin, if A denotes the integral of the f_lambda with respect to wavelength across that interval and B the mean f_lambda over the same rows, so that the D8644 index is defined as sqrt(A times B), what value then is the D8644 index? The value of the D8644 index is 84.2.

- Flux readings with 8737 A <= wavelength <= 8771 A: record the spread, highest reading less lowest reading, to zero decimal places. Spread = 2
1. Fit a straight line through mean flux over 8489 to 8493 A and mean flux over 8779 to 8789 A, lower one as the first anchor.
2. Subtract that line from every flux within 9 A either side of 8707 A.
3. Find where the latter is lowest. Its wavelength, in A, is 8703.37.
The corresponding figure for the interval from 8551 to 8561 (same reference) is 8554.36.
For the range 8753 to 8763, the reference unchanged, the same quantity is 8753.62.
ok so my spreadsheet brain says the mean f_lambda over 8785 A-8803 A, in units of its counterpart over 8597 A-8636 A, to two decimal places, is 0.96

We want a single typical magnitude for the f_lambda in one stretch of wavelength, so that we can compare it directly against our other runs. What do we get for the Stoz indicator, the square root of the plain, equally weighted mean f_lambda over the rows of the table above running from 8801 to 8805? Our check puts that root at 3.58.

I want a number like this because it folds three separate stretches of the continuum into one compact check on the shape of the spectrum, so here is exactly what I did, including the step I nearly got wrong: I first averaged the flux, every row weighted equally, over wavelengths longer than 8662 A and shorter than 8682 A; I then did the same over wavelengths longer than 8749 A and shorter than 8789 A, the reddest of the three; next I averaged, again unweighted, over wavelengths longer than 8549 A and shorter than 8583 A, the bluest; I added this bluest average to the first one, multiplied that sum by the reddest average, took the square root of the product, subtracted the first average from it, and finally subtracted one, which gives 5.1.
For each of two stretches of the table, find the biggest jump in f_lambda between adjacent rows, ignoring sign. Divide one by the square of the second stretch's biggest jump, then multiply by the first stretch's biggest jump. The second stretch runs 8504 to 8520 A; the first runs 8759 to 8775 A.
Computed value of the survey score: 1.5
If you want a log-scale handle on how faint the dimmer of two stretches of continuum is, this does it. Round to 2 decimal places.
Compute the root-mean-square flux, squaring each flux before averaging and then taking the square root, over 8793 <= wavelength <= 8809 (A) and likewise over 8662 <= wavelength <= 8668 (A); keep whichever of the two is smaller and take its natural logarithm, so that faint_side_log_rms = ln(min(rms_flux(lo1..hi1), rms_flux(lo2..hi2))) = 2.24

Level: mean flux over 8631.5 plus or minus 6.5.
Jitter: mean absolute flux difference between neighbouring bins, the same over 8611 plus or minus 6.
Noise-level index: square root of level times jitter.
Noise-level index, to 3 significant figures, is 2.53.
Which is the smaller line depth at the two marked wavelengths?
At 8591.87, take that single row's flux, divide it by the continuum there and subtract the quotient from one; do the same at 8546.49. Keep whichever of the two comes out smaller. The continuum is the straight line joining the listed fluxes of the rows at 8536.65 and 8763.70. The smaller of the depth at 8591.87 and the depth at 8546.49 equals -0.02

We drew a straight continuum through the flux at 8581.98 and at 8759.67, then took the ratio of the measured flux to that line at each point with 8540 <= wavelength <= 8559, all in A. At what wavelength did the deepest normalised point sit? 8544.52 A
